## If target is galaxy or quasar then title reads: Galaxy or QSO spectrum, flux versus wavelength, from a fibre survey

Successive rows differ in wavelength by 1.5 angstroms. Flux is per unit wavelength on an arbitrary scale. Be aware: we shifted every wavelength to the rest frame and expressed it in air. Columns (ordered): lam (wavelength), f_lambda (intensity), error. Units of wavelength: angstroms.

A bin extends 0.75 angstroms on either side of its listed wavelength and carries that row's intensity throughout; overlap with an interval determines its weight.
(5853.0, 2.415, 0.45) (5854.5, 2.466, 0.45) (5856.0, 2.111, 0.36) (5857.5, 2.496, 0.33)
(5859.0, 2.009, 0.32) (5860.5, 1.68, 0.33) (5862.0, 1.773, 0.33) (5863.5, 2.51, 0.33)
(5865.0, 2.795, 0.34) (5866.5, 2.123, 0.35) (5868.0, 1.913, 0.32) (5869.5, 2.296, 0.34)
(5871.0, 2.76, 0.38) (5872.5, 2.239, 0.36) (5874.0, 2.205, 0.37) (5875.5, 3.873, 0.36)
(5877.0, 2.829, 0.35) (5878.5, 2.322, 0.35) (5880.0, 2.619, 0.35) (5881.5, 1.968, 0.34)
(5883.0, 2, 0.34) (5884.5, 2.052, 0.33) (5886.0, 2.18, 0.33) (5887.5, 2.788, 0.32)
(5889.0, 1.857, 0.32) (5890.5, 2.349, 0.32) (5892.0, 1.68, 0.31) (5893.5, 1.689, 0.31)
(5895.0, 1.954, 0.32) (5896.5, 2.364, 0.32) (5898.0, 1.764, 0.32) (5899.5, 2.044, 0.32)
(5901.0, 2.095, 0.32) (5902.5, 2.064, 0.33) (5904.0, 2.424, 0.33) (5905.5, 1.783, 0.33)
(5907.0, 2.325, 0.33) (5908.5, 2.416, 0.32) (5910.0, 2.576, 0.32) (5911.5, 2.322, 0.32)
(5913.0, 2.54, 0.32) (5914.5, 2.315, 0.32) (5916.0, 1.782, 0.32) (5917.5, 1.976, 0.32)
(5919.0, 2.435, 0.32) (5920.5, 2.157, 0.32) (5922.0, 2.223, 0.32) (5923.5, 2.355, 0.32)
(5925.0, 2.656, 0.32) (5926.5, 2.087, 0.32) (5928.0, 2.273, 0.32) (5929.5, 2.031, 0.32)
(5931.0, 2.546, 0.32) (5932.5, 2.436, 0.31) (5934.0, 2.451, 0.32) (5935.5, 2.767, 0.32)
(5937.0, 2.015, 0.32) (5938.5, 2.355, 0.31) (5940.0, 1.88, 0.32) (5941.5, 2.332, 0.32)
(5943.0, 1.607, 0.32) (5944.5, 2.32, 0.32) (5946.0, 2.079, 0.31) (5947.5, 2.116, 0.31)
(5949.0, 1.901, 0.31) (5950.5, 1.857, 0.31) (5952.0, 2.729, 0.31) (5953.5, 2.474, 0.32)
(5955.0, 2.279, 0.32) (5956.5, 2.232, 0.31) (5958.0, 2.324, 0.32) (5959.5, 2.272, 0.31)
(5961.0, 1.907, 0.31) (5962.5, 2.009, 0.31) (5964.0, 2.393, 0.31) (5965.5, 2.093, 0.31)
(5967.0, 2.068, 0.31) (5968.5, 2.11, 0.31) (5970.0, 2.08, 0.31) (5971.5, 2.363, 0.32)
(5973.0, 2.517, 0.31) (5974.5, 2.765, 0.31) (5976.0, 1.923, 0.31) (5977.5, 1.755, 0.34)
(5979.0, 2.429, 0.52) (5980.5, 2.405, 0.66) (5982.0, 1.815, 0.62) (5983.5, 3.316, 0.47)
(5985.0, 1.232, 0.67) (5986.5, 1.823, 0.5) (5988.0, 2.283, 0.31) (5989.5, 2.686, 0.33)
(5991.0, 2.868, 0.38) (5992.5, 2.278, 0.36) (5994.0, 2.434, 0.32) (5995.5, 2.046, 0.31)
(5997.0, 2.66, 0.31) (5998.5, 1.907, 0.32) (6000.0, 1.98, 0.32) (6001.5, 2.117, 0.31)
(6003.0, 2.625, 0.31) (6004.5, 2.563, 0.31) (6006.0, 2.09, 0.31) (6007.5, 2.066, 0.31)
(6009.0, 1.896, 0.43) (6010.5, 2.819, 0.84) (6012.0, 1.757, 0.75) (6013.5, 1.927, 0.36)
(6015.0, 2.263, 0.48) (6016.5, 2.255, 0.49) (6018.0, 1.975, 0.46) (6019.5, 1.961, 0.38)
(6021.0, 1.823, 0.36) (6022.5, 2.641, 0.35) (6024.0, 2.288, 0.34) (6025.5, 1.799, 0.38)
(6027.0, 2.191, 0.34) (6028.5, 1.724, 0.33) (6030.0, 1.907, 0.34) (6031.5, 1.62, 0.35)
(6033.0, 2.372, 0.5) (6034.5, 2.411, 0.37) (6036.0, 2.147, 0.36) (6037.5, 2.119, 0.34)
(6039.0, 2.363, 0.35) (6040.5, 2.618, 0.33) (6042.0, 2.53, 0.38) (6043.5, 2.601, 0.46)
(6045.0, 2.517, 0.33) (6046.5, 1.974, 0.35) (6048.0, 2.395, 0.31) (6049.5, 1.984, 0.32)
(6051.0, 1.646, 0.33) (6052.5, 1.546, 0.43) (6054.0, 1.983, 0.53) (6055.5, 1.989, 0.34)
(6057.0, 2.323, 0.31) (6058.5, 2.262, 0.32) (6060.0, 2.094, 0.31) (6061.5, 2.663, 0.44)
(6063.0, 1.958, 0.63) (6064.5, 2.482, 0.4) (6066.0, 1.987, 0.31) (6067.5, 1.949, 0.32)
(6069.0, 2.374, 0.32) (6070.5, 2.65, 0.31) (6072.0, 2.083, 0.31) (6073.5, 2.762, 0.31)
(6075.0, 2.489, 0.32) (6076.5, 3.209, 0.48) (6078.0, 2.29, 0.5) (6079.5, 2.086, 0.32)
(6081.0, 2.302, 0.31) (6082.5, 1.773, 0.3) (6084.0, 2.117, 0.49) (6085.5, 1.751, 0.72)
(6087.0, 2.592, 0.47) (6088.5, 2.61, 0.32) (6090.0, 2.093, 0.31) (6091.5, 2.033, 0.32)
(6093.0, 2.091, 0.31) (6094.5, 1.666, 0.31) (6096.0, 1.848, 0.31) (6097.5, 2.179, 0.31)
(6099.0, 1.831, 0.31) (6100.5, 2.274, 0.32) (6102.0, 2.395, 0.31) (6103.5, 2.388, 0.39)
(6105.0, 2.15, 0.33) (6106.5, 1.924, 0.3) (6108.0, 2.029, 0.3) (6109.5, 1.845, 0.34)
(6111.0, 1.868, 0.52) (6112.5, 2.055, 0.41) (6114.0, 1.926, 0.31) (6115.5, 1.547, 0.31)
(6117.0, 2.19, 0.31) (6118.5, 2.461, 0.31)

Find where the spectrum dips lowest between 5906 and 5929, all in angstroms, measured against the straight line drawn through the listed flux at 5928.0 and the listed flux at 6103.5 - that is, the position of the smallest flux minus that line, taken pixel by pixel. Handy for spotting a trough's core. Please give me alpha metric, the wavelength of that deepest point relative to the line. 5916.0 angstroms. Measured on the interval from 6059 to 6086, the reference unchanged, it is 6085.5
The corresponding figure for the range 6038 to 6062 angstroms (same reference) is 6052.5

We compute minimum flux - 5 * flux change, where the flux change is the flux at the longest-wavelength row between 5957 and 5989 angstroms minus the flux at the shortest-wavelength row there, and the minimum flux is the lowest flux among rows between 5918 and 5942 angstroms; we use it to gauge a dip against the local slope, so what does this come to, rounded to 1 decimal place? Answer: 2.1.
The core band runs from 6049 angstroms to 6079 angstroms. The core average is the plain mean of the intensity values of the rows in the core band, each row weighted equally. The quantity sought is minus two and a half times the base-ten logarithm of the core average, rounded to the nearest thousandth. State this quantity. -0.874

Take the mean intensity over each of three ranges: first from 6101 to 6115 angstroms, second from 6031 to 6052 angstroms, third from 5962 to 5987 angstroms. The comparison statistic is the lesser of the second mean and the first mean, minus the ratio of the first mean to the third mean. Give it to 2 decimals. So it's 1.12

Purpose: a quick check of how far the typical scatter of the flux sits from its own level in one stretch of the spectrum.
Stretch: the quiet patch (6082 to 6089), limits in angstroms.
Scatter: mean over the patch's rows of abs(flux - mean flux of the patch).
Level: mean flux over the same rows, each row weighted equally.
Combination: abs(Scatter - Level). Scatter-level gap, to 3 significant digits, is 1.82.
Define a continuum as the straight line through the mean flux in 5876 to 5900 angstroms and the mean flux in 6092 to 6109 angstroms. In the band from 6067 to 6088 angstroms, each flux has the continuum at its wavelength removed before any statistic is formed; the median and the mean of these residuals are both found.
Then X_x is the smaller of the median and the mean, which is 0.22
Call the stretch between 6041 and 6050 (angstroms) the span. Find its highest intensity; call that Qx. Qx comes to 2.601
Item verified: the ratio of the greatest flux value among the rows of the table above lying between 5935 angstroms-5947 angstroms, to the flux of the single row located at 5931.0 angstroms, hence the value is 1.09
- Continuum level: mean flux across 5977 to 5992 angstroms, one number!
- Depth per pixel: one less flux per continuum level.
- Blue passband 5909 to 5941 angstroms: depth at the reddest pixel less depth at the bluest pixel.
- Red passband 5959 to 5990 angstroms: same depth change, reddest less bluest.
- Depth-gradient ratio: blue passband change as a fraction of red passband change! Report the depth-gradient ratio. -1.7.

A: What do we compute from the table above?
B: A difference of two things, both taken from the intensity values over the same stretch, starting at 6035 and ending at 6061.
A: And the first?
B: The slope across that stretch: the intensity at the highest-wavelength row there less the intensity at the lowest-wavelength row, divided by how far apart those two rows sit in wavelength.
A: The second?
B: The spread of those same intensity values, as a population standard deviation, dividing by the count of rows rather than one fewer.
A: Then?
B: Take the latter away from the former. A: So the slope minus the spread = -0.31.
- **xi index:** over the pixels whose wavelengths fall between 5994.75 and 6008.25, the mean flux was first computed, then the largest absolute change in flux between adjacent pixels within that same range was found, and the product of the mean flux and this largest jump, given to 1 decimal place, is 1.7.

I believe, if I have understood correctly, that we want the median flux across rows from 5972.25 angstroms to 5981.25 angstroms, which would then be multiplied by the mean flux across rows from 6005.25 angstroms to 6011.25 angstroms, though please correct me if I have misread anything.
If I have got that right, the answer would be 5.36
